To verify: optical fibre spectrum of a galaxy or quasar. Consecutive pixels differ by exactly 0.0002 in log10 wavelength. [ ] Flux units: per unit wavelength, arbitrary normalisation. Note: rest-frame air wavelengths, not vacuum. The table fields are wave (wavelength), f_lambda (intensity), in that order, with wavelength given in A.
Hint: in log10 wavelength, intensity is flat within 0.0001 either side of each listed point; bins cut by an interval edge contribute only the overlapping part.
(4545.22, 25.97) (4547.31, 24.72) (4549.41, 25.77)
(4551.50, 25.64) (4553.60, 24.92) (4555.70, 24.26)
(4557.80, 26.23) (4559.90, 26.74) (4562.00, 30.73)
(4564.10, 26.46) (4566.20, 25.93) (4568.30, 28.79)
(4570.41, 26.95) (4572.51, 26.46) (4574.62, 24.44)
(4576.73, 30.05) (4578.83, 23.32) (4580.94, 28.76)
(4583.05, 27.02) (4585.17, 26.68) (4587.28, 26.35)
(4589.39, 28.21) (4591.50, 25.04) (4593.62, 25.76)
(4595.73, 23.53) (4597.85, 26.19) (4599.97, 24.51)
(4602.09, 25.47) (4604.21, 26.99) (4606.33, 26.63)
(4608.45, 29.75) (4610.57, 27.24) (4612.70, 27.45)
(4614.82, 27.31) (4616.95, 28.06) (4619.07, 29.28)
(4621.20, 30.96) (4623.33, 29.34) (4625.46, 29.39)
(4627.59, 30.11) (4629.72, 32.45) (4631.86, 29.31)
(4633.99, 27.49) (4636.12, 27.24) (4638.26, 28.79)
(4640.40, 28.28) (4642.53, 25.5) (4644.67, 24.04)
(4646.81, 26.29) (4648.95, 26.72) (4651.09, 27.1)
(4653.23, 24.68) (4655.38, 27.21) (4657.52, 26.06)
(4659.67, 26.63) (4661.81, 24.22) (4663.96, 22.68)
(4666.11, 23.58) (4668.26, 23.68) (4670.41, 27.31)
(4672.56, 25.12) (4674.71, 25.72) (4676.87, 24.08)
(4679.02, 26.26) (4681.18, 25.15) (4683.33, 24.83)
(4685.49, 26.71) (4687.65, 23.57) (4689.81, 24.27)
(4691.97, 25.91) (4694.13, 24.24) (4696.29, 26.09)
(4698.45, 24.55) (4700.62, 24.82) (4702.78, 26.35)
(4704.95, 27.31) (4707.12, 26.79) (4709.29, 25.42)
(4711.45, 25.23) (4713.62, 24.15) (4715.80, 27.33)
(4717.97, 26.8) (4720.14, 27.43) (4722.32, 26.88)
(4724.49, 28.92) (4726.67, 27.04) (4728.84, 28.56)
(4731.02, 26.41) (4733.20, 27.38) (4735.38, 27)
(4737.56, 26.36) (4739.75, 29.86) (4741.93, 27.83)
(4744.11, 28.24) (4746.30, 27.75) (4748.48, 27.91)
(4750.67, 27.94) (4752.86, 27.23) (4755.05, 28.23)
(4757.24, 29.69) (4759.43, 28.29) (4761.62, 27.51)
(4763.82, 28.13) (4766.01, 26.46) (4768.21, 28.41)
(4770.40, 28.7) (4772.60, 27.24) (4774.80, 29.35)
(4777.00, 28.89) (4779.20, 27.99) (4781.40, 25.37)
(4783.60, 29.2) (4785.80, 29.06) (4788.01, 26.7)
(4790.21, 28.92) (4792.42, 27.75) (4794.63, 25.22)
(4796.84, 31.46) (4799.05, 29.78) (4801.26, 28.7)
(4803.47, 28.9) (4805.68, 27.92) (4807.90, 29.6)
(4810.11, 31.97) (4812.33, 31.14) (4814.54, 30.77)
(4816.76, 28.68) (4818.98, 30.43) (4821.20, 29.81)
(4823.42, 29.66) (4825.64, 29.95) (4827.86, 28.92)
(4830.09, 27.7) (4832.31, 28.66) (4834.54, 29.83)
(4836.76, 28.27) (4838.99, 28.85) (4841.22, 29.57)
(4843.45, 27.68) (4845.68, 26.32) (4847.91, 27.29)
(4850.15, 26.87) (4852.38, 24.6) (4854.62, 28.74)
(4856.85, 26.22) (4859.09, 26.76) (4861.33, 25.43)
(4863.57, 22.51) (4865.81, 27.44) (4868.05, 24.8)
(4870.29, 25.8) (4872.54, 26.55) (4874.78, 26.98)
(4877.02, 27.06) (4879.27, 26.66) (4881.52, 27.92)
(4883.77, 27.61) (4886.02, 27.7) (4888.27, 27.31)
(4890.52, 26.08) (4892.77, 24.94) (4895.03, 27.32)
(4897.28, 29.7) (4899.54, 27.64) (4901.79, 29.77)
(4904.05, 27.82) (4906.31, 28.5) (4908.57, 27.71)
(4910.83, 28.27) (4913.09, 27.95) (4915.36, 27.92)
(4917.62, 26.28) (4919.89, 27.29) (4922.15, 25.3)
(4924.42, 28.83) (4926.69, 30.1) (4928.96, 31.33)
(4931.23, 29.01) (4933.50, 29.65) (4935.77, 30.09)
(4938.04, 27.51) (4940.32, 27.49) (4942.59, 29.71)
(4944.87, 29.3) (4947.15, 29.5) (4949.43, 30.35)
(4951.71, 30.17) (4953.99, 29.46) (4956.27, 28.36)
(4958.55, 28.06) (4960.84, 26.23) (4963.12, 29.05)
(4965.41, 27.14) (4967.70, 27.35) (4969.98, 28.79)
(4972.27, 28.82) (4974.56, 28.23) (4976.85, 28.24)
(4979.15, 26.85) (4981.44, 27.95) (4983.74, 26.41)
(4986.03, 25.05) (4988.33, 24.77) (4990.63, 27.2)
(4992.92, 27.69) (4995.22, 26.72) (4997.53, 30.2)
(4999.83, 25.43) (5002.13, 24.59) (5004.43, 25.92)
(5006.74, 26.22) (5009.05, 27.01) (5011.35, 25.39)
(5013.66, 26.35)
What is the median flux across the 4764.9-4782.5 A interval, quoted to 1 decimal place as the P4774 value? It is 28.2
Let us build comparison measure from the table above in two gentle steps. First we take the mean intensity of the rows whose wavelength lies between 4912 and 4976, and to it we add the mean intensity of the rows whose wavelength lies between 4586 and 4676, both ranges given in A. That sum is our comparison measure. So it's 55.4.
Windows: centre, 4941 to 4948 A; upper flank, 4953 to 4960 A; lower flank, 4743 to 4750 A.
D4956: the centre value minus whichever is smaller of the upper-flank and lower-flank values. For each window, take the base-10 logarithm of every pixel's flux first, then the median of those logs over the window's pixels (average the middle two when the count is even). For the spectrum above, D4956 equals 0.024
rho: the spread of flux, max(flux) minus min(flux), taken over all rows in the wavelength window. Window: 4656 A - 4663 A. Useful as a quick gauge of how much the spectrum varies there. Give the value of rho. 2.4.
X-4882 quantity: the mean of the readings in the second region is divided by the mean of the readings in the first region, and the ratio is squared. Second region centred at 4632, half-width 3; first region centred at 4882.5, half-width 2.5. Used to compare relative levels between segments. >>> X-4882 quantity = 1.15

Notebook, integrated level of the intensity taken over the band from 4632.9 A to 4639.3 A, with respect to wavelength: 178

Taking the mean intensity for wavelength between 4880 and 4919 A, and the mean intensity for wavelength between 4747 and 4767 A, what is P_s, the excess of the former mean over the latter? -0.3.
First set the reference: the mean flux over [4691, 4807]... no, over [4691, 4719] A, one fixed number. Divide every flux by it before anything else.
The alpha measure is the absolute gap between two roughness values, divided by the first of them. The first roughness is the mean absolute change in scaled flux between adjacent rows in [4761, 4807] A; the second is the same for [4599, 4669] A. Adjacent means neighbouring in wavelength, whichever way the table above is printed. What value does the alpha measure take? 0.214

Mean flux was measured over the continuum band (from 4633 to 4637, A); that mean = 27.4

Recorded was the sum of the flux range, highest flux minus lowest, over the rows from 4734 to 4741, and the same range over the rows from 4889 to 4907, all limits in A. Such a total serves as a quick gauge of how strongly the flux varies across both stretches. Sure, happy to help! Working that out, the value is 8.3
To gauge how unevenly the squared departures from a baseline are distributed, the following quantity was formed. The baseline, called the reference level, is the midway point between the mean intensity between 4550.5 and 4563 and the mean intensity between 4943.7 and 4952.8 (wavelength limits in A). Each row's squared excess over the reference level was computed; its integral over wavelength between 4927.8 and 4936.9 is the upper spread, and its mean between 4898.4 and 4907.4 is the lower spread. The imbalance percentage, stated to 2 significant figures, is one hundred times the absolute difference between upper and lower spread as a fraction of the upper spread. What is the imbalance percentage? 98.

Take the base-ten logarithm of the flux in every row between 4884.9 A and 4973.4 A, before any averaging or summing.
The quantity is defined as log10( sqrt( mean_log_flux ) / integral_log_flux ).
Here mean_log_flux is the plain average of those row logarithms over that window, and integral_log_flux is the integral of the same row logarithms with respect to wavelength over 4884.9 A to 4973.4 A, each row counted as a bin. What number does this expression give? -2.0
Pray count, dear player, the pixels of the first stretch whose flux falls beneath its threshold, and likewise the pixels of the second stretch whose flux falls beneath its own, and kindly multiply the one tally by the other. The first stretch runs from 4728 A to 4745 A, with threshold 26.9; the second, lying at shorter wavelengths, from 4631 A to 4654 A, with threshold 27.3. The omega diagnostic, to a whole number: 14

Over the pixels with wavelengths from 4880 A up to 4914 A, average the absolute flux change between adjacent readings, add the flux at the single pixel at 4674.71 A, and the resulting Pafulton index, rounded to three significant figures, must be 26.9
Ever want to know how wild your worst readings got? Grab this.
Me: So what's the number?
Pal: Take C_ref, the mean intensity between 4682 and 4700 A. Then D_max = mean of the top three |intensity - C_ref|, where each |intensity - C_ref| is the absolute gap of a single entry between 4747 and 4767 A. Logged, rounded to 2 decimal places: 3.72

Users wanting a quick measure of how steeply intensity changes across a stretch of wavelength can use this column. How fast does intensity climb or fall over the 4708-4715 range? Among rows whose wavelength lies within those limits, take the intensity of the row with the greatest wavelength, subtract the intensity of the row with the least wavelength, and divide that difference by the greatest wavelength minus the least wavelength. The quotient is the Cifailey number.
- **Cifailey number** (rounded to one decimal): -0.3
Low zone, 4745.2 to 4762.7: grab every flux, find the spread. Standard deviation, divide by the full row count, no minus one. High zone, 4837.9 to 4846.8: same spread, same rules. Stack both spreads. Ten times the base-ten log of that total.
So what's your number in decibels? 2.8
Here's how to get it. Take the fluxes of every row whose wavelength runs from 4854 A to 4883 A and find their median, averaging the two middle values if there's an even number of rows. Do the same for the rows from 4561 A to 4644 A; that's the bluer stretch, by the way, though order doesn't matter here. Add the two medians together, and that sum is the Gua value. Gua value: 53.9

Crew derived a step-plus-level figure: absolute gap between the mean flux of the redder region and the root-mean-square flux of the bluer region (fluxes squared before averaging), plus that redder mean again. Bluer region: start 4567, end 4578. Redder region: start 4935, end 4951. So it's 30.9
